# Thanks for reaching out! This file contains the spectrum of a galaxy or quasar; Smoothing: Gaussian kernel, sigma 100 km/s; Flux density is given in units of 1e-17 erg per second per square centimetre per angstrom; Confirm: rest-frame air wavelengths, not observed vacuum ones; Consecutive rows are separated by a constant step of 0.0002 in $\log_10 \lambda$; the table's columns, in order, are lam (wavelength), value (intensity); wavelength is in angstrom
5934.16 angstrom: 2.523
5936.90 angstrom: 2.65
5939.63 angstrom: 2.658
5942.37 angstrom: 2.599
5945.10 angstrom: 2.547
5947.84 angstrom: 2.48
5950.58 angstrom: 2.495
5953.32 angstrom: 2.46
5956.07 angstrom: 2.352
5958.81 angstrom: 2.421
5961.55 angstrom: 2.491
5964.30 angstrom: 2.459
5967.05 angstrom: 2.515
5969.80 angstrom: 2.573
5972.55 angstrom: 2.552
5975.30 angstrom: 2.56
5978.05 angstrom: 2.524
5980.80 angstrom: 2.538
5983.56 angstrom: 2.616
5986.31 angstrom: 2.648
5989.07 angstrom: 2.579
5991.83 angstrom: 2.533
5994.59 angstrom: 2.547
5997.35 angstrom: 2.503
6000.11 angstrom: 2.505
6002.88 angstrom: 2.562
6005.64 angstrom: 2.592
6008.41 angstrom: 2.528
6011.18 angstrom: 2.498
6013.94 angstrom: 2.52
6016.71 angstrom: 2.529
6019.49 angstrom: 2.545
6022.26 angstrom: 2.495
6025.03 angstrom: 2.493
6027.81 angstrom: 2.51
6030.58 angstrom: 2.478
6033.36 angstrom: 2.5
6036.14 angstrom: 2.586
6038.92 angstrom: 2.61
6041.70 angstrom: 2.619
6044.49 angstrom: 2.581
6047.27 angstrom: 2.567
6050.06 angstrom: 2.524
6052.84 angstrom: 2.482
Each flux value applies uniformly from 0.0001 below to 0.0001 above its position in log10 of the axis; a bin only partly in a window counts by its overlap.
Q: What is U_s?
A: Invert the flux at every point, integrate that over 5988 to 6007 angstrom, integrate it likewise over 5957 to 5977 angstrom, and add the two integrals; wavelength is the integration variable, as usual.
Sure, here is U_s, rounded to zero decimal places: 15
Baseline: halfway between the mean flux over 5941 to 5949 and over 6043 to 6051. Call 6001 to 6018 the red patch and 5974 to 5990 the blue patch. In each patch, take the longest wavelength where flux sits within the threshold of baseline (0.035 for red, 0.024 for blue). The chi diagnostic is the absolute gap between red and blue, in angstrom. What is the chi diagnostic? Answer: 35.9 angstrom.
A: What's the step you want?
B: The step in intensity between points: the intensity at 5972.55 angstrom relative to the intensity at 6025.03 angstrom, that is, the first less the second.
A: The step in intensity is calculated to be 0.059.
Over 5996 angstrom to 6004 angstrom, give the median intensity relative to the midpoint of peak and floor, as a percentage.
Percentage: 99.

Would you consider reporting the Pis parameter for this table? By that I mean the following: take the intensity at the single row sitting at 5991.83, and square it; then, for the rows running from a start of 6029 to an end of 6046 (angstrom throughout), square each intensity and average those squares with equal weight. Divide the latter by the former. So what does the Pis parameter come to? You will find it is 1.02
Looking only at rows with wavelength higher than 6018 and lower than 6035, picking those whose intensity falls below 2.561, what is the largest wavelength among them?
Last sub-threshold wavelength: 6033.36 angstrom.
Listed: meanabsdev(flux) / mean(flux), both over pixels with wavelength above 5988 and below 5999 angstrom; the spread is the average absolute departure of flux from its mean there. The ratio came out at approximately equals 0.0089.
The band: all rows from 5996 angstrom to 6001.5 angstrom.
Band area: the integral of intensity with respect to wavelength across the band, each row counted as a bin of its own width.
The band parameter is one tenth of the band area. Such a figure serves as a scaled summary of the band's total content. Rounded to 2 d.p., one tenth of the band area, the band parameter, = 1.38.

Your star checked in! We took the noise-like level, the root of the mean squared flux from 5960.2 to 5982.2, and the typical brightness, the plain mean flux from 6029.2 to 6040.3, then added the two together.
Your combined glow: 5.07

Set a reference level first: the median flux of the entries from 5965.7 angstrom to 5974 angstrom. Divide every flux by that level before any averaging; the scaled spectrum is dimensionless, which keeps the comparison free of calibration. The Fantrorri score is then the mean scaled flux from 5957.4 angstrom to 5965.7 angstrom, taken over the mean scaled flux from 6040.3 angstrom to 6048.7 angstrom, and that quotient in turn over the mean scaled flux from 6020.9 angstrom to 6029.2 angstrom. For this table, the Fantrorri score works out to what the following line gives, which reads 0.97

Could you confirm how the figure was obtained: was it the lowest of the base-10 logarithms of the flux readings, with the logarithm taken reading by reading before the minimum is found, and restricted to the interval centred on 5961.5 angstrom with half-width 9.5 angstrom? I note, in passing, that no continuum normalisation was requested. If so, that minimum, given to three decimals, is 0.371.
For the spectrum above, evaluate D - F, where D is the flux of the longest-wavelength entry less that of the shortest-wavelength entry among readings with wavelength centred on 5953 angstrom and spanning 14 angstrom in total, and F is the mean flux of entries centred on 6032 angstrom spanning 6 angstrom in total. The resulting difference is -2.55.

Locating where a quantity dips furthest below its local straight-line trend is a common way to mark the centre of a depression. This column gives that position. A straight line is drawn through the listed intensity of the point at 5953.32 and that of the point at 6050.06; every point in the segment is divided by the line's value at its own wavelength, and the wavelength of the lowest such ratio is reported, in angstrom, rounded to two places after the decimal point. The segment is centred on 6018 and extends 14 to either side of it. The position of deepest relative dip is 6030.58 angstrom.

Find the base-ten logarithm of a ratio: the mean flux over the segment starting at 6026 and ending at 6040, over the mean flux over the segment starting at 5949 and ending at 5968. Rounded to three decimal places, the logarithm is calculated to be 0.014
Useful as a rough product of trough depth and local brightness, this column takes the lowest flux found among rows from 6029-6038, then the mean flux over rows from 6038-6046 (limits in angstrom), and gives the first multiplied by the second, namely 6.45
